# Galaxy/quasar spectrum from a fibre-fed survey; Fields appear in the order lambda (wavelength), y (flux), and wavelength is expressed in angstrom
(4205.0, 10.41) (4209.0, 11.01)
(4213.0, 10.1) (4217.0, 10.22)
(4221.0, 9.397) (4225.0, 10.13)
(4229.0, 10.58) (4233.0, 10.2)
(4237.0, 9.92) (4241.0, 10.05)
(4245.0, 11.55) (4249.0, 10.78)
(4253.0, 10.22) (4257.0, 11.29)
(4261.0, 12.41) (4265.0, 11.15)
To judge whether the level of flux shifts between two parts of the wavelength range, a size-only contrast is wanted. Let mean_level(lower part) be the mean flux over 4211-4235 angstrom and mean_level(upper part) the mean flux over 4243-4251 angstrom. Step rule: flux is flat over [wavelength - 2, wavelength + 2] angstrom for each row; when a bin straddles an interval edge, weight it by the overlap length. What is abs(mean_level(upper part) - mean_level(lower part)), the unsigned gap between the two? 1.1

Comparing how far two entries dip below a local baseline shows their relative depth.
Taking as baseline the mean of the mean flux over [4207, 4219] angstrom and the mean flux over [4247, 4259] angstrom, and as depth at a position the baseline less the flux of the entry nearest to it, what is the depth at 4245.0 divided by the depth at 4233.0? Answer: -2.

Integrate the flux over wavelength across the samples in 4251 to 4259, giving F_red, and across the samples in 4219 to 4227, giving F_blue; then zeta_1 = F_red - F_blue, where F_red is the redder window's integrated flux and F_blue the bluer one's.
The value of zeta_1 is 8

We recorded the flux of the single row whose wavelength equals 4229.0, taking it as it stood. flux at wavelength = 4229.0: 10.58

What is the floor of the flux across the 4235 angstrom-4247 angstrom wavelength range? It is 9.92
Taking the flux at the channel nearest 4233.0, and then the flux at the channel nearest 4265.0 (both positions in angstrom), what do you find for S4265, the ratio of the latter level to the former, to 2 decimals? 1.09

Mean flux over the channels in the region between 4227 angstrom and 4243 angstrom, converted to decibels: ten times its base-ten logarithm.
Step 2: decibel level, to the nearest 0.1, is 10.1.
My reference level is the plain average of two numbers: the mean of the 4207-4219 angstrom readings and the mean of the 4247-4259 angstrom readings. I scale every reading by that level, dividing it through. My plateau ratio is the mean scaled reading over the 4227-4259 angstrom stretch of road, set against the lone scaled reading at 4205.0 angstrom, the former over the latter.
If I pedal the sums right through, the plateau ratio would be 1.02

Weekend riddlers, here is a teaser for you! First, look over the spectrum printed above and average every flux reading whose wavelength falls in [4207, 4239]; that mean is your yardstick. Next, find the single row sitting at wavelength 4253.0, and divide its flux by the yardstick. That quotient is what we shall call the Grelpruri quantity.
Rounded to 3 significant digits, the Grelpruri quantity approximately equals 1.00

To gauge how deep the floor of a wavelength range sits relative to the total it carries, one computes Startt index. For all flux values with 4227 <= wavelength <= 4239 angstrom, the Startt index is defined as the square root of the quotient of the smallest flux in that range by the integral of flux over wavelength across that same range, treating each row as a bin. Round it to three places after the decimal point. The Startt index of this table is 0.284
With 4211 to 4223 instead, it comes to 0.281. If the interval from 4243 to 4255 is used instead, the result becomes 0.280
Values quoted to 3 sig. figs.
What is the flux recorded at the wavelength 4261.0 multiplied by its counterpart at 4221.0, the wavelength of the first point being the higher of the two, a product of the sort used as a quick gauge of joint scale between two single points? 117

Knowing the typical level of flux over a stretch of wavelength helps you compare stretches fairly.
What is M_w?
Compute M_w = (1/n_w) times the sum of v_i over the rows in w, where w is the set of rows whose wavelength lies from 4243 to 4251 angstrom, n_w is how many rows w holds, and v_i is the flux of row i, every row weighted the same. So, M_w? 11.2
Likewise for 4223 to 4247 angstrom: 10.4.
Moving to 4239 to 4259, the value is 10.8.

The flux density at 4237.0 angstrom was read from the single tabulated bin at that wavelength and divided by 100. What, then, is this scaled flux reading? 0.099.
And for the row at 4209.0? 0.110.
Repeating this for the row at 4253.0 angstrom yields 0.102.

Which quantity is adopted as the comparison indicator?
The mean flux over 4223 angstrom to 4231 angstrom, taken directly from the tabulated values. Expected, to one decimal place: 10.4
